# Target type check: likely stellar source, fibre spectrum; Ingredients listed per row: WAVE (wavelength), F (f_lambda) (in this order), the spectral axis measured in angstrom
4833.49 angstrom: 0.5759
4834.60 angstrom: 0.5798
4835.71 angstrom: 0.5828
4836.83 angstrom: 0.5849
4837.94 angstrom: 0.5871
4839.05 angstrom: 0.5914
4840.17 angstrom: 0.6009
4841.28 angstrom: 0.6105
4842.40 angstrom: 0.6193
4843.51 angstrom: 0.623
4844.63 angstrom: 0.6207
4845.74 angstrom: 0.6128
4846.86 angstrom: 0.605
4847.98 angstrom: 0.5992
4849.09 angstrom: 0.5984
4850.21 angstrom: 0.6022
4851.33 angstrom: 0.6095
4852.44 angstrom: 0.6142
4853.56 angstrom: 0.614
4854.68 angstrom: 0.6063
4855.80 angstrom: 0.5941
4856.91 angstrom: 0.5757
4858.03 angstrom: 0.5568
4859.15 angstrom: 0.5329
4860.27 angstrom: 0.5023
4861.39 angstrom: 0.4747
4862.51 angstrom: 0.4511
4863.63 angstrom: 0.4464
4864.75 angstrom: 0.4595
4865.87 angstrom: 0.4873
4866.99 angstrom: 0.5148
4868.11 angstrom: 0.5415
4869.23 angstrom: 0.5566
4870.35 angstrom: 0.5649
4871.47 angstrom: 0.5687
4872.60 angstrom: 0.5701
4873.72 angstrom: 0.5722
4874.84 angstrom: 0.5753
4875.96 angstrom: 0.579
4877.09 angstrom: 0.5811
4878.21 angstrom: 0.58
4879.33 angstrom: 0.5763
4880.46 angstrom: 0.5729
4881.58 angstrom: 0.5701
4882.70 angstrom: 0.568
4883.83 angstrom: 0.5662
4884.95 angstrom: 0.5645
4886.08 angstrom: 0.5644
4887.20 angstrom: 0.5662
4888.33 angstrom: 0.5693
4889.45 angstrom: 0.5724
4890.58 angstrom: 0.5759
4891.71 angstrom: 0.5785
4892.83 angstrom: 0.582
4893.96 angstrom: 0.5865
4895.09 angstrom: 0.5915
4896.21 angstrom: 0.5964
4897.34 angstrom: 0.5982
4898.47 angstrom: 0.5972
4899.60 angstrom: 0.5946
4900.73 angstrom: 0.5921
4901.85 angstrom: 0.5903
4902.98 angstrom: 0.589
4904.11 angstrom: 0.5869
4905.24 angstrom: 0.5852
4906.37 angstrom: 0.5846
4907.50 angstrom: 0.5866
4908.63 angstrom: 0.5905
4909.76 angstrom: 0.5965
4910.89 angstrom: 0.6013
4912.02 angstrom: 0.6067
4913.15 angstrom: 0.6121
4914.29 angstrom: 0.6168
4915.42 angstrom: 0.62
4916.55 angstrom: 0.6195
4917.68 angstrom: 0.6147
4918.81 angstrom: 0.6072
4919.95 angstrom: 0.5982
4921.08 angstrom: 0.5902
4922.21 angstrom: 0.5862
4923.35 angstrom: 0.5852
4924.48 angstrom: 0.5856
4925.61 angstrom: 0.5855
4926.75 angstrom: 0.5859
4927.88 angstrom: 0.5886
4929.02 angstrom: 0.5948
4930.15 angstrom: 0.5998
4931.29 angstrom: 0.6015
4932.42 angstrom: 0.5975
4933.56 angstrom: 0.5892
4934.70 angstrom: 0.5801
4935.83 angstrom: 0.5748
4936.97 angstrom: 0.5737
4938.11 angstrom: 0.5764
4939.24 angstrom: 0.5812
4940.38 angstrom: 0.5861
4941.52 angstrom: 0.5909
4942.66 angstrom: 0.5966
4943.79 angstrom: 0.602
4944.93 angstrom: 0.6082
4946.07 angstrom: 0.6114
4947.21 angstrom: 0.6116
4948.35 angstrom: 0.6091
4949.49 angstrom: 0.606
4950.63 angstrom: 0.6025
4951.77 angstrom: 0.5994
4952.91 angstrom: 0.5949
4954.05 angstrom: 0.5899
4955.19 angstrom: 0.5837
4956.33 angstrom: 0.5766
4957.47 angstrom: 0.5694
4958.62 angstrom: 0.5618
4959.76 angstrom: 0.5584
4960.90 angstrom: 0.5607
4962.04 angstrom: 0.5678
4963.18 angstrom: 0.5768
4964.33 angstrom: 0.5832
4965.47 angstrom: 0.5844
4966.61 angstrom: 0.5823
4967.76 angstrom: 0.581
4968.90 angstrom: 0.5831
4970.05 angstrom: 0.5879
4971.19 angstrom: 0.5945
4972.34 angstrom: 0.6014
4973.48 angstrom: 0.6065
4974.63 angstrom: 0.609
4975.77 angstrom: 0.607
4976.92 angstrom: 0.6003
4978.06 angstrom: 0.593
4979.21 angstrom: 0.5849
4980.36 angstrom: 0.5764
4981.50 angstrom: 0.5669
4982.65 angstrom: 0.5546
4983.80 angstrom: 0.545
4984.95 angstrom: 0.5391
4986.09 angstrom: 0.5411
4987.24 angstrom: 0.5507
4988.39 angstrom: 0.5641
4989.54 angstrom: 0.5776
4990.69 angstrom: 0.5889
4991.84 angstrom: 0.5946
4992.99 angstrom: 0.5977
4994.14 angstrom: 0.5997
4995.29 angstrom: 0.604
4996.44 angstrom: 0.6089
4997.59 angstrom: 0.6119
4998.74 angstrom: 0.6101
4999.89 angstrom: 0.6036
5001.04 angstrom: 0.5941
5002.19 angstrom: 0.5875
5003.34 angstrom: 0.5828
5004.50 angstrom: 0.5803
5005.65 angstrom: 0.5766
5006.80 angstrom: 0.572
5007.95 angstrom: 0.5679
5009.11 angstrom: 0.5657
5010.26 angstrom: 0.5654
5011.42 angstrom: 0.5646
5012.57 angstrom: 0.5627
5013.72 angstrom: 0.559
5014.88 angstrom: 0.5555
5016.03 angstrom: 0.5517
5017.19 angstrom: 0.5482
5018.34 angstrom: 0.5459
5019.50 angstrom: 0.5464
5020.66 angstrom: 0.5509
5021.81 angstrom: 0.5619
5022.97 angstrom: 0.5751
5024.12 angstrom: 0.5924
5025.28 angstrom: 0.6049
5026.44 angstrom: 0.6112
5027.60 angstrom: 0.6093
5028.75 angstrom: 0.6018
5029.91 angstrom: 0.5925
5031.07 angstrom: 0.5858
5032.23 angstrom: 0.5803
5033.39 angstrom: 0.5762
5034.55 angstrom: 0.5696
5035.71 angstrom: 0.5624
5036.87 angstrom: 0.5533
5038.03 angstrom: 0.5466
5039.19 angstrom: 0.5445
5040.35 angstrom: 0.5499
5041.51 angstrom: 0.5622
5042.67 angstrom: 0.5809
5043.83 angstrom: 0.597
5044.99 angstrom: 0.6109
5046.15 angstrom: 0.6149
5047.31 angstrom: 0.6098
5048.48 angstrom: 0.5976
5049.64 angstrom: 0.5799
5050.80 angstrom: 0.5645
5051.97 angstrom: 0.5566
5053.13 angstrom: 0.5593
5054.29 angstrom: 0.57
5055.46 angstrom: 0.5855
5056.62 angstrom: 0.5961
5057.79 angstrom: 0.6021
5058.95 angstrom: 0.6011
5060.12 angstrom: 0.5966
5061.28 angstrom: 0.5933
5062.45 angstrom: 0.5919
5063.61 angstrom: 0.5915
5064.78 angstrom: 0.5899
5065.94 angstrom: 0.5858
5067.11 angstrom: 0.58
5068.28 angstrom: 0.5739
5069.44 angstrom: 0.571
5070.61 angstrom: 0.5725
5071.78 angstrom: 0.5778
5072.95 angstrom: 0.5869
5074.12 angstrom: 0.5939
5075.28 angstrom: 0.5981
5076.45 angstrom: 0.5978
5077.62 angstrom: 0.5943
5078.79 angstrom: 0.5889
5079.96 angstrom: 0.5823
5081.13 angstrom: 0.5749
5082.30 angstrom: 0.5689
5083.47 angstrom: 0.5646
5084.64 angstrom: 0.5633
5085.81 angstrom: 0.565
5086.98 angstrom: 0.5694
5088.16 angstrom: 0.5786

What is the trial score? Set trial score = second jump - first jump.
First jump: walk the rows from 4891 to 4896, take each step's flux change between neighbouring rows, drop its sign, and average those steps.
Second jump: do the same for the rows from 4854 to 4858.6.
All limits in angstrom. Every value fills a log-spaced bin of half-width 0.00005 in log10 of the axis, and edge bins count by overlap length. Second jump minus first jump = 0.012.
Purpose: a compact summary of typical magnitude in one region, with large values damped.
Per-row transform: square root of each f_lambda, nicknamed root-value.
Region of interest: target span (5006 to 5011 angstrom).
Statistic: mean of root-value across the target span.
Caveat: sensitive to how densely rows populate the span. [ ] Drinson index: 0.753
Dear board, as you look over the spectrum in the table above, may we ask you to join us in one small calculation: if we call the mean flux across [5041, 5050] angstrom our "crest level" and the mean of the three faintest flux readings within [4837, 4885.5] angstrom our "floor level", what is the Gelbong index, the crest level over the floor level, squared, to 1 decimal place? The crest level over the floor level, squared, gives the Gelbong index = 1.7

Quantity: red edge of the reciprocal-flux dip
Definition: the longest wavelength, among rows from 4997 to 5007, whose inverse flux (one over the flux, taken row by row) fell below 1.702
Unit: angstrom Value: 5001.04 angstrom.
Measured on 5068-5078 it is 5077.62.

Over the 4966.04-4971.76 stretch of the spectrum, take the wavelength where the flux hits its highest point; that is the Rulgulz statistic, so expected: 4971.19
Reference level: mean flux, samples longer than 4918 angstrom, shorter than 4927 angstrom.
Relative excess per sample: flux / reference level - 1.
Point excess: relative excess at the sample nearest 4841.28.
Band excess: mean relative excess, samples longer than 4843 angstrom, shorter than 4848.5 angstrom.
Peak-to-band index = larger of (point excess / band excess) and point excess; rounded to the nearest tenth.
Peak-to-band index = 0.9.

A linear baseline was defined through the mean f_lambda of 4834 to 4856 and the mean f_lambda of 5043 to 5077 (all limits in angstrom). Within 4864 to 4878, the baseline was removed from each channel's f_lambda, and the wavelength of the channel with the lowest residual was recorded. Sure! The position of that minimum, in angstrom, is 4864.75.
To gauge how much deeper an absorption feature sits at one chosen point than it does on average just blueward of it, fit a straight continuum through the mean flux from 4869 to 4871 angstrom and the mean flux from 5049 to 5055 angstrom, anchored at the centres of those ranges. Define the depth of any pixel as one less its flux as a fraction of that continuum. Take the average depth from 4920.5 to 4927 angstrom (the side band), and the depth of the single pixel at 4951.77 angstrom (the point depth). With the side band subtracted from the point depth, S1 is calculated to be -0.022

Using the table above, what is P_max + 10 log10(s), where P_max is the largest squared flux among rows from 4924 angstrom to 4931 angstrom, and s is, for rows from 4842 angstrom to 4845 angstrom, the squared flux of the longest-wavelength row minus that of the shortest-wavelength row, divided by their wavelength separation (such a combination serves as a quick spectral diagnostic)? -31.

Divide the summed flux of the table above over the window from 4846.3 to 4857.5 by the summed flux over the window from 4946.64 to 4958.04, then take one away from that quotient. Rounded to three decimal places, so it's 0.013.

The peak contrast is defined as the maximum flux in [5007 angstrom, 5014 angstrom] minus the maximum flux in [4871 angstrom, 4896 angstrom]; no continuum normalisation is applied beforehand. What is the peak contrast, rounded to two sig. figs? -0.024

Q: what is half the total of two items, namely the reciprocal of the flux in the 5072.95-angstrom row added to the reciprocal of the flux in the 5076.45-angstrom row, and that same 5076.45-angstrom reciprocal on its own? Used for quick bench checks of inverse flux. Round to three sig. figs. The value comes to 2.52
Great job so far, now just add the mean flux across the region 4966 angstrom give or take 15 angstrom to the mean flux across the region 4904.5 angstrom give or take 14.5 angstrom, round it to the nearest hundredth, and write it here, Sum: 1.18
